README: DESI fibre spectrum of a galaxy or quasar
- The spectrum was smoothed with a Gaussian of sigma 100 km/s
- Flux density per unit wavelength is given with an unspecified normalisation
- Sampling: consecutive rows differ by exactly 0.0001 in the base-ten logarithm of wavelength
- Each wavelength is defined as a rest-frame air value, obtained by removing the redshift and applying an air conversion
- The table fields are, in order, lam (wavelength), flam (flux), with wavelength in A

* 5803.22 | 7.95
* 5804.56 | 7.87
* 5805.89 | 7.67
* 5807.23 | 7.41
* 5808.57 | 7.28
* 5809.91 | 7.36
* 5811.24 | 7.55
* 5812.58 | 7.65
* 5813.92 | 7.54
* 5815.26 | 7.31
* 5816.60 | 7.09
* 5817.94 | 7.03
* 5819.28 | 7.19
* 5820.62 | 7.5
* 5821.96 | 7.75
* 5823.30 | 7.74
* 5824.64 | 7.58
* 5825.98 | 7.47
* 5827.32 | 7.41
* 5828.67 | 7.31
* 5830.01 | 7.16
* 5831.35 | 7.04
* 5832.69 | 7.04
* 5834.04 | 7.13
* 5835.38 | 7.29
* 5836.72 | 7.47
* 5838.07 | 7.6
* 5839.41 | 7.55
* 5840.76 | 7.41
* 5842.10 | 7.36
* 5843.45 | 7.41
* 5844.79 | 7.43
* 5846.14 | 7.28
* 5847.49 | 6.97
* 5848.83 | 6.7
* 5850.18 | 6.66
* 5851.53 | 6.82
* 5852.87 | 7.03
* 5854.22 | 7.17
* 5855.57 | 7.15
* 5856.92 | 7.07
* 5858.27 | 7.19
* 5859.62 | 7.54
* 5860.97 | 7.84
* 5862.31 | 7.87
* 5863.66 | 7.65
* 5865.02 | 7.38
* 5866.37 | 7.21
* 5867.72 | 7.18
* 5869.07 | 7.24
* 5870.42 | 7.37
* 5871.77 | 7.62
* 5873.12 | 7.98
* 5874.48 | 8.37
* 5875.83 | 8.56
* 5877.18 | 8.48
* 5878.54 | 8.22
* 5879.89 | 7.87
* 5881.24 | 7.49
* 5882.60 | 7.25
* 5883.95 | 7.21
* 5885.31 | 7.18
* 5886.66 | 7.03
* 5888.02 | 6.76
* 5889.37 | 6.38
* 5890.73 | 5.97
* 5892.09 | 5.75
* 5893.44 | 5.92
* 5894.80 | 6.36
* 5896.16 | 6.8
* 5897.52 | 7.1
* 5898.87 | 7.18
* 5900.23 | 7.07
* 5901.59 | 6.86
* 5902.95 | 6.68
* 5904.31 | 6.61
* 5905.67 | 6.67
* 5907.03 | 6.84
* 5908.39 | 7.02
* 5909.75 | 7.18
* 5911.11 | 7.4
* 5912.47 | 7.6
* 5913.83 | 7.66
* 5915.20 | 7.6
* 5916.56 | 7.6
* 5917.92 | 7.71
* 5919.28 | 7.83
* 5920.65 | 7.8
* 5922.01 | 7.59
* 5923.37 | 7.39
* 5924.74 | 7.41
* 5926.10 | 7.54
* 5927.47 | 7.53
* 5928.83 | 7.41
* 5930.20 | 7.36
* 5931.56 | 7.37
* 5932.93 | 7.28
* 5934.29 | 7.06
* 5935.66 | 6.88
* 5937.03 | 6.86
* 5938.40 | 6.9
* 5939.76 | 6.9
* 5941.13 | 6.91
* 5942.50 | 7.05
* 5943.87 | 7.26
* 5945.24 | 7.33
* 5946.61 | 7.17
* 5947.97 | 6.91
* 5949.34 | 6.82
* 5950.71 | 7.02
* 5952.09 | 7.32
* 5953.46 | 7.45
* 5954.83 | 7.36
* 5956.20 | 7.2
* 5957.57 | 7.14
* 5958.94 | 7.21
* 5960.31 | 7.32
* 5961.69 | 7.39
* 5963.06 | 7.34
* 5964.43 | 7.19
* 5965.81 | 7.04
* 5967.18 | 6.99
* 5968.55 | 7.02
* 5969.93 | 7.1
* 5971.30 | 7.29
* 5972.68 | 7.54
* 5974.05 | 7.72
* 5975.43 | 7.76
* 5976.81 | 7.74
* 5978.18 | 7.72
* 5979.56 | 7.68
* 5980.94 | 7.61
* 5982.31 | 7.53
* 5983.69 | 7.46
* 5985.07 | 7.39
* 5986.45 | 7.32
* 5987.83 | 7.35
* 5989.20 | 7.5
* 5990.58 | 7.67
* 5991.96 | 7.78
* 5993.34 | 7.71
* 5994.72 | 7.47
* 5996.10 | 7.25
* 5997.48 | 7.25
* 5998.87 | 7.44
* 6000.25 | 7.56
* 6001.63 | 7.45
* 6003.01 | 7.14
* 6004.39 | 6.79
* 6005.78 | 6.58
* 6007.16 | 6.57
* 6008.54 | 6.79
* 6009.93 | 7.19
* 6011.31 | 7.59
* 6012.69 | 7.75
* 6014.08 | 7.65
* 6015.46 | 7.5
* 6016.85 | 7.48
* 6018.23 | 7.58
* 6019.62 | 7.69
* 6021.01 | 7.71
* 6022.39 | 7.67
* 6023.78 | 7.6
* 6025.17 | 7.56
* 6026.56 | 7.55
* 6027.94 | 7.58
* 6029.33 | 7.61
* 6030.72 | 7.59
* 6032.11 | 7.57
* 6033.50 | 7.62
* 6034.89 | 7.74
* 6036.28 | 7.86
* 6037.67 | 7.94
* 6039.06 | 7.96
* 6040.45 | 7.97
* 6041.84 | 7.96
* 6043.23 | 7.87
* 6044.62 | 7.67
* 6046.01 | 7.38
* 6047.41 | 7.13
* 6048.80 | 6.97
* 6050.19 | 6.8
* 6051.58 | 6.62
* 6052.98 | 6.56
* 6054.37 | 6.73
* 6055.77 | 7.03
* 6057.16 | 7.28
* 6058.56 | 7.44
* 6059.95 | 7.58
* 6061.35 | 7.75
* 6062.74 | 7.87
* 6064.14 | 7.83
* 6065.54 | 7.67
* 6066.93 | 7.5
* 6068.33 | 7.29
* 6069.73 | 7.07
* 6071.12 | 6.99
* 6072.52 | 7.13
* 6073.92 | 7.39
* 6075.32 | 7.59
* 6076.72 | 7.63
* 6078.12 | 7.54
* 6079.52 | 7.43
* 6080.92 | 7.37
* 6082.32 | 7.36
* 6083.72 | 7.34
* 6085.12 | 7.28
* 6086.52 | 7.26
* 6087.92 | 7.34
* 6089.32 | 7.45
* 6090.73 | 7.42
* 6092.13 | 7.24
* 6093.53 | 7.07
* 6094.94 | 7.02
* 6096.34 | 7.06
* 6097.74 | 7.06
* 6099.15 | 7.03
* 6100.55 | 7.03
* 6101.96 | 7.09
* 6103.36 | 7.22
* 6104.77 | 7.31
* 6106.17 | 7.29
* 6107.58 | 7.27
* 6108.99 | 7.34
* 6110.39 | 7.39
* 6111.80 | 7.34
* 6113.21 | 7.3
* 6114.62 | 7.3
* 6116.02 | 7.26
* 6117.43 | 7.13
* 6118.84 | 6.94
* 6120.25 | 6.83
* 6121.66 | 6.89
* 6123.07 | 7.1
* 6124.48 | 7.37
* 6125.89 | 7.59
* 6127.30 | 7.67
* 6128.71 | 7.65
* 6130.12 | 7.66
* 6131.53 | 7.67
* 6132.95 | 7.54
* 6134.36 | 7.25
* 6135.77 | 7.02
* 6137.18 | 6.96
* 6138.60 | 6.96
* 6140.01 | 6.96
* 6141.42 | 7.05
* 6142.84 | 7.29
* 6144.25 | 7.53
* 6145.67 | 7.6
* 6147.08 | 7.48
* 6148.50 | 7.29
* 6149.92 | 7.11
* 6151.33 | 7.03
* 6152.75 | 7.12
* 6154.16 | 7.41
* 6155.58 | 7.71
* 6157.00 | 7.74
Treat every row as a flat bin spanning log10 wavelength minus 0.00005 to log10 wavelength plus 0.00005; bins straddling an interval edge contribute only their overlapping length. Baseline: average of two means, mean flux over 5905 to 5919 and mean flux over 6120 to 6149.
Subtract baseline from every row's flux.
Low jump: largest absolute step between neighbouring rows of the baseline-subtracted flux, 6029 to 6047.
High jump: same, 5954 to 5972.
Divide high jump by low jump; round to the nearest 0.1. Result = 0.7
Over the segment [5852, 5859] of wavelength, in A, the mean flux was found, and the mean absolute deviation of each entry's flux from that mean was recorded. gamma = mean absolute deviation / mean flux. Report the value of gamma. 0.008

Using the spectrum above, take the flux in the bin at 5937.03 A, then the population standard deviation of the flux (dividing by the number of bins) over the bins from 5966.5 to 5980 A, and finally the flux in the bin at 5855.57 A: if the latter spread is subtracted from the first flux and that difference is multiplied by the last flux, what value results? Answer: 47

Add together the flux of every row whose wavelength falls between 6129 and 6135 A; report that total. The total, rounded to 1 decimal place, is 30.1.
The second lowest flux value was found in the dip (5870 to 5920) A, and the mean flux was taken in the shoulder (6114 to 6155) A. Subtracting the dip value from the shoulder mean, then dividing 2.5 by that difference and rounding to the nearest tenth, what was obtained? 1.9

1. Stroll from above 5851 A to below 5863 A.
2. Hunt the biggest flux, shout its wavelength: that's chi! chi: 5862.31 A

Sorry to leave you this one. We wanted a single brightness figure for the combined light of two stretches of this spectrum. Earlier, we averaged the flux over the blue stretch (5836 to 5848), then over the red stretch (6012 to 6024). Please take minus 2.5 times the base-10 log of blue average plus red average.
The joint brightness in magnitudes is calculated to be -2.94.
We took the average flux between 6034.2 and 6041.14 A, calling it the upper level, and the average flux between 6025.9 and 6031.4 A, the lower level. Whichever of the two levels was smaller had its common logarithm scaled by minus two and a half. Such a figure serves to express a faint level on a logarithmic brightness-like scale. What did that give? -2.20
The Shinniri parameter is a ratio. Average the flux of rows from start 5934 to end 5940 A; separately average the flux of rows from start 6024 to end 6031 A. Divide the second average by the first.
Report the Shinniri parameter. 1.10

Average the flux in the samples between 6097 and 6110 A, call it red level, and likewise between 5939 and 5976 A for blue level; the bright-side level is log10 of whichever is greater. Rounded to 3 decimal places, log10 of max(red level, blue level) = 0.858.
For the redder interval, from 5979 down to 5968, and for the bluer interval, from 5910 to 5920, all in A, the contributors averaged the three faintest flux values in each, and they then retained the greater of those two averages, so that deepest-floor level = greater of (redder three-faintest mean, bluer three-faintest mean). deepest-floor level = 7.53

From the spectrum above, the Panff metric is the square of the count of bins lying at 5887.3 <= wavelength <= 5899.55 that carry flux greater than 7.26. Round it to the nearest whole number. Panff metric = 0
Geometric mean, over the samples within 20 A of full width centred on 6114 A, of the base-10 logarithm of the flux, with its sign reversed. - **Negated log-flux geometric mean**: -0.857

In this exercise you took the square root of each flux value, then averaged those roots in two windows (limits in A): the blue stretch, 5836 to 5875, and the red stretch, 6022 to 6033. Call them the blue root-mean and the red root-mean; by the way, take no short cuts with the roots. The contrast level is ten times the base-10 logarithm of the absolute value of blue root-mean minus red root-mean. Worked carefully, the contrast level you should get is -14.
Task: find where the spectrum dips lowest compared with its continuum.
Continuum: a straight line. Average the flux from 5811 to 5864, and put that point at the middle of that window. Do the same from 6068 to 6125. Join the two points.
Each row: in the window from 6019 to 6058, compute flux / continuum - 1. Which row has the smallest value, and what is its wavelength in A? 6052.98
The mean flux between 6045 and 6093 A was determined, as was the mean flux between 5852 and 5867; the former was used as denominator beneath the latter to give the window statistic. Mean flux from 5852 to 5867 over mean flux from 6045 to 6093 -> 1.01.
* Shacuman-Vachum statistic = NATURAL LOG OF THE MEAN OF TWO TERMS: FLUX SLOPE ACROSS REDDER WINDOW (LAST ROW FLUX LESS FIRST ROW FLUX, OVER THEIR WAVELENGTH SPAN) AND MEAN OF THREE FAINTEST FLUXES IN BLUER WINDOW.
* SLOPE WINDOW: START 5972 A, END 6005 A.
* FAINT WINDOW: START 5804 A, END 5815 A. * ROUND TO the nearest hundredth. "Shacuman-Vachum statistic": 1.30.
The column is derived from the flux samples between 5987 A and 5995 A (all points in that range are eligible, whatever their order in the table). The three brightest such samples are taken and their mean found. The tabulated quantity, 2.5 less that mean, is -5.22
